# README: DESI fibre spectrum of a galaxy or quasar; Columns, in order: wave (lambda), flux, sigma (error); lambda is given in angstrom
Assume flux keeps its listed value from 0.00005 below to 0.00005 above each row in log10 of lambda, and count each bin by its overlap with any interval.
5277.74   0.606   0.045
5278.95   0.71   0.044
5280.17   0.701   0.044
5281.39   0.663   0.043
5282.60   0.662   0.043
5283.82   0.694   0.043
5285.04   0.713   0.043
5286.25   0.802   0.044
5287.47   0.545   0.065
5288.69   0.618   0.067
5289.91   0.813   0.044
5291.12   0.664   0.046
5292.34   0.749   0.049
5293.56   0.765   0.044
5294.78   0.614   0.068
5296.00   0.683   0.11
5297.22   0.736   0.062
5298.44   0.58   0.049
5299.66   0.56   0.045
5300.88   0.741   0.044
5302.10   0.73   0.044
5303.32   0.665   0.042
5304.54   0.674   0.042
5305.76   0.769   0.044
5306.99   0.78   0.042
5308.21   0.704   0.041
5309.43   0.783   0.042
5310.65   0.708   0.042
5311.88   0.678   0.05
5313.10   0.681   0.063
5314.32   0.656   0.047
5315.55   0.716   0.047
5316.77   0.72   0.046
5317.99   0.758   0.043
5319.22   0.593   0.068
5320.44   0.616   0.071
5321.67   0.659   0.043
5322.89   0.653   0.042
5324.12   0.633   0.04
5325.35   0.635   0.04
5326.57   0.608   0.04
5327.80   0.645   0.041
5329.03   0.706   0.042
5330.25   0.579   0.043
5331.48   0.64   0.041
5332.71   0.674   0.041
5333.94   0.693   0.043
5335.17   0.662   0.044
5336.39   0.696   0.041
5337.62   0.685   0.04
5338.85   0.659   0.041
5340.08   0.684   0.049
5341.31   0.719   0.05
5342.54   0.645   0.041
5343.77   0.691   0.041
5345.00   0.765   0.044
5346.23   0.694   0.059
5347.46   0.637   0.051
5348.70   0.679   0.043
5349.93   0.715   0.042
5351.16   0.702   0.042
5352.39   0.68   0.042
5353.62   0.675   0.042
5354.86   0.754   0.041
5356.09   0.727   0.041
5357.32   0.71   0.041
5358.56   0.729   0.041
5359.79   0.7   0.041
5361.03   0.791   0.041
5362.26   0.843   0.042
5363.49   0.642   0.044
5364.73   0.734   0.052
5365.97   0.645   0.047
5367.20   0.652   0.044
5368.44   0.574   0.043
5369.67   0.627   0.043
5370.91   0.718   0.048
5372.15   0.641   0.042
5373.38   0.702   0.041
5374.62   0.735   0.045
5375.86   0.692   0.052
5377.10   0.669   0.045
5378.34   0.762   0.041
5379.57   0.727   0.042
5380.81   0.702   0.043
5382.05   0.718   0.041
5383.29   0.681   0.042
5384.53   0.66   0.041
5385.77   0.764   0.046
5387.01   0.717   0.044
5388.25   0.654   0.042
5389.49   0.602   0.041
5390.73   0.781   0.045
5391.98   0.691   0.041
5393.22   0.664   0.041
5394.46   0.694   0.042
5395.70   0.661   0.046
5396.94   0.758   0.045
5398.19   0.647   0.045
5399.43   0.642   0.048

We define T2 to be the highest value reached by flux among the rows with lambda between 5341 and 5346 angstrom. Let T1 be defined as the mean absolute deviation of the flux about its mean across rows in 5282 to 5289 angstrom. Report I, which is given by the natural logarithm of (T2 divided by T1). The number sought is 2.5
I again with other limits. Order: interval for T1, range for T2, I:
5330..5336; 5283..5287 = 3.2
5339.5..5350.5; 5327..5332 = 3.2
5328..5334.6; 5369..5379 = 3.0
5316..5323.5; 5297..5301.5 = 2.7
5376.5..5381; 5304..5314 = 3.3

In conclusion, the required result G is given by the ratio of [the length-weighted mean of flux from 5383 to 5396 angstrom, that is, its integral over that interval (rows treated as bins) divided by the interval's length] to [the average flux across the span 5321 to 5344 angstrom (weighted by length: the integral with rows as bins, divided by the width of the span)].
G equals 1.04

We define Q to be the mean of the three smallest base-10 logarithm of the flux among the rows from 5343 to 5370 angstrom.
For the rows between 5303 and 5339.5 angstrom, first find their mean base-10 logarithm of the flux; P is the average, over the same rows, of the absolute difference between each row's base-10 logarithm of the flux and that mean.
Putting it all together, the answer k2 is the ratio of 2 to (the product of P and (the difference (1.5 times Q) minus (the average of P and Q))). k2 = -353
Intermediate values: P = 0.025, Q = -0.213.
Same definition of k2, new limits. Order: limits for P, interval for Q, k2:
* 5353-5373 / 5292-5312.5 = -238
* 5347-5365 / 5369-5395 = -394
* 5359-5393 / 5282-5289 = -294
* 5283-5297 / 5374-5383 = -264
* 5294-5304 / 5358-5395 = -208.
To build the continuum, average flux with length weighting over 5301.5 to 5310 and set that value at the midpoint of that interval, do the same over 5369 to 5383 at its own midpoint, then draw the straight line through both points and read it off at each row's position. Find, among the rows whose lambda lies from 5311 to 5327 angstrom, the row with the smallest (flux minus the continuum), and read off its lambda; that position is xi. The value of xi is 5319.22 angstrom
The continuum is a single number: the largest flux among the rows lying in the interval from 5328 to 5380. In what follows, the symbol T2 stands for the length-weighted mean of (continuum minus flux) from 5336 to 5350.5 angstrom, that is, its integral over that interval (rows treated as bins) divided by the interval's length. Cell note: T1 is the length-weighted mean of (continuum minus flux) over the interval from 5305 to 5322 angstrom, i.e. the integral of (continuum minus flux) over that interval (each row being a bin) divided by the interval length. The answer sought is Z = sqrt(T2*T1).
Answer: 0.147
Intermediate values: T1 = 0.141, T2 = 0.154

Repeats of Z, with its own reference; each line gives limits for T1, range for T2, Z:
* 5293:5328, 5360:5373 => 0.159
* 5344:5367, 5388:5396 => 0.147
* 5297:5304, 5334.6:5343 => 0.171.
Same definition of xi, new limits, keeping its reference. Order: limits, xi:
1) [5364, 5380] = 5368.44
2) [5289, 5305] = 5299.66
